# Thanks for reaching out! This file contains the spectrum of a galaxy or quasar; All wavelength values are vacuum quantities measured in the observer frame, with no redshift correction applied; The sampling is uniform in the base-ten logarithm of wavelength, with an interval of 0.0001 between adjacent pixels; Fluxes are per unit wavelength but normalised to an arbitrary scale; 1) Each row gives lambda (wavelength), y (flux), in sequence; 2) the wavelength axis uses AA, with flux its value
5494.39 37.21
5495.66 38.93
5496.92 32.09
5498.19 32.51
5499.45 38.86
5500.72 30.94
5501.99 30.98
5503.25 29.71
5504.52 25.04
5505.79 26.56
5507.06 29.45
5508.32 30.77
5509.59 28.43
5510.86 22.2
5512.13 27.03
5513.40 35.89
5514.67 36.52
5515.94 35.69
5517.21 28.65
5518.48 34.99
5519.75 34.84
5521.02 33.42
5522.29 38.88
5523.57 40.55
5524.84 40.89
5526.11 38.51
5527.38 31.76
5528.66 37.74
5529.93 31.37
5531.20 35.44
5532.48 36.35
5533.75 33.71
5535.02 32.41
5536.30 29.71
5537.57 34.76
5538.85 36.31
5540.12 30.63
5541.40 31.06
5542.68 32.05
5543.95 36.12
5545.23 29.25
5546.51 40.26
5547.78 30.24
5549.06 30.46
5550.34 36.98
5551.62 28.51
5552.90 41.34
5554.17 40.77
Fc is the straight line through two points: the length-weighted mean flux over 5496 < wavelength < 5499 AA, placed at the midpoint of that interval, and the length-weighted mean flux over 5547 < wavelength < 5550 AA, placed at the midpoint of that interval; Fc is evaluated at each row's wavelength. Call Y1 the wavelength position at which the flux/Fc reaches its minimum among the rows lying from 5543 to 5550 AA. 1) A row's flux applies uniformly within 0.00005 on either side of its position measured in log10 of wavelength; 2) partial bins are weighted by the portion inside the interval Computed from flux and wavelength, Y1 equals 5545.23 AA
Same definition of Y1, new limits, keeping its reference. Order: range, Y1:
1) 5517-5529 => 5517.21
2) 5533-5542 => 5536.30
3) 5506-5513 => 5510.86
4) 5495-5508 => 5504.52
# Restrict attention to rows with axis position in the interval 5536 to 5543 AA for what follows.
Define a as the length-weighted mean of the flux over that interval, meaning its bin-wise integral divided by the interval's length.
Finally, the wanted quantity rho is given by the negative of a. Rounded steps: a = 32.6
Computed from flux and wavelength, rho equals -32.6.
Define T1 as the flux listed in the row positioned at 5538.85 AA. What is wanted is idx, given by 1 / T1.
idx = 0.028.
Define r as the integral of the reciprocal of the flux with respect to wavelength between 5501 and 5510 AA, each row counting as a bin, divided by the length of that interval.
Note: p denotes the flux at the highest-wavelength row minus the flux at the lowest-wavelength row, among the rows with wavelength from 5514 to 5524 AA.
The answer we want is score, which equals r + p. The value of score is 4.1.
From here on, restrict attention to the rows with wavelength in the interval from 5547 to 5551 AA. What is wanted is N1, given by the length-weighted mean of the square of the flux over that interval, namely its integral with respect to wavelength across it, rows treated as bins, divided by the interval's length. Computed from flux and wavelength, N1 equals 1089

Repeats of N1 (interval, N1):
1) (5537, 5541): 1142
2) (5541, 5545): 1082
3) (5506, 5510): 861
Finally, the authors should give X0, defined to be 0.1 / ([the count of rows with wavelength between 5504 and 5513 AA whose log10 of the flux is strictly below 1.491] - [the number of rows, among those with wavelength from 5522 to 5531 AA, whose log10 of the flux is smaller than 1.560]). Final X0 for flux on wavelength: 0.02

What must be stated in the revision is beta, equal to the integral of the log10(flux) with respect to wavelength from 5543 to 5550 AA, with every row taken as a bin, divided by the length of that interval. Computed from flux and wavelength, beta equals 1.52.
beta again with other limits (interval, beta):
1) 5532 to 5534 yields 1.55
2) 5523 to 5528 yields 1.58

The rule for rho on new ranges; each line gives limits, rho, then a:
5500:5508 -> -29.0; 29.0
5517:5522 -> -33.8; 33.8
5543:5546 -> -32.9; 32.9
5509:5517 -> -30.8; 30.8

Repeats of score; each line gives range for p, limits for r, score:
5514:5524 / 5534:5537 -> 4.1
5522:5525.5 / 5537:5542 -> 2.0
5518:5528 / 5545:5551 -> -3.2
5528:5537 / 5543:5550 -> -8.0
